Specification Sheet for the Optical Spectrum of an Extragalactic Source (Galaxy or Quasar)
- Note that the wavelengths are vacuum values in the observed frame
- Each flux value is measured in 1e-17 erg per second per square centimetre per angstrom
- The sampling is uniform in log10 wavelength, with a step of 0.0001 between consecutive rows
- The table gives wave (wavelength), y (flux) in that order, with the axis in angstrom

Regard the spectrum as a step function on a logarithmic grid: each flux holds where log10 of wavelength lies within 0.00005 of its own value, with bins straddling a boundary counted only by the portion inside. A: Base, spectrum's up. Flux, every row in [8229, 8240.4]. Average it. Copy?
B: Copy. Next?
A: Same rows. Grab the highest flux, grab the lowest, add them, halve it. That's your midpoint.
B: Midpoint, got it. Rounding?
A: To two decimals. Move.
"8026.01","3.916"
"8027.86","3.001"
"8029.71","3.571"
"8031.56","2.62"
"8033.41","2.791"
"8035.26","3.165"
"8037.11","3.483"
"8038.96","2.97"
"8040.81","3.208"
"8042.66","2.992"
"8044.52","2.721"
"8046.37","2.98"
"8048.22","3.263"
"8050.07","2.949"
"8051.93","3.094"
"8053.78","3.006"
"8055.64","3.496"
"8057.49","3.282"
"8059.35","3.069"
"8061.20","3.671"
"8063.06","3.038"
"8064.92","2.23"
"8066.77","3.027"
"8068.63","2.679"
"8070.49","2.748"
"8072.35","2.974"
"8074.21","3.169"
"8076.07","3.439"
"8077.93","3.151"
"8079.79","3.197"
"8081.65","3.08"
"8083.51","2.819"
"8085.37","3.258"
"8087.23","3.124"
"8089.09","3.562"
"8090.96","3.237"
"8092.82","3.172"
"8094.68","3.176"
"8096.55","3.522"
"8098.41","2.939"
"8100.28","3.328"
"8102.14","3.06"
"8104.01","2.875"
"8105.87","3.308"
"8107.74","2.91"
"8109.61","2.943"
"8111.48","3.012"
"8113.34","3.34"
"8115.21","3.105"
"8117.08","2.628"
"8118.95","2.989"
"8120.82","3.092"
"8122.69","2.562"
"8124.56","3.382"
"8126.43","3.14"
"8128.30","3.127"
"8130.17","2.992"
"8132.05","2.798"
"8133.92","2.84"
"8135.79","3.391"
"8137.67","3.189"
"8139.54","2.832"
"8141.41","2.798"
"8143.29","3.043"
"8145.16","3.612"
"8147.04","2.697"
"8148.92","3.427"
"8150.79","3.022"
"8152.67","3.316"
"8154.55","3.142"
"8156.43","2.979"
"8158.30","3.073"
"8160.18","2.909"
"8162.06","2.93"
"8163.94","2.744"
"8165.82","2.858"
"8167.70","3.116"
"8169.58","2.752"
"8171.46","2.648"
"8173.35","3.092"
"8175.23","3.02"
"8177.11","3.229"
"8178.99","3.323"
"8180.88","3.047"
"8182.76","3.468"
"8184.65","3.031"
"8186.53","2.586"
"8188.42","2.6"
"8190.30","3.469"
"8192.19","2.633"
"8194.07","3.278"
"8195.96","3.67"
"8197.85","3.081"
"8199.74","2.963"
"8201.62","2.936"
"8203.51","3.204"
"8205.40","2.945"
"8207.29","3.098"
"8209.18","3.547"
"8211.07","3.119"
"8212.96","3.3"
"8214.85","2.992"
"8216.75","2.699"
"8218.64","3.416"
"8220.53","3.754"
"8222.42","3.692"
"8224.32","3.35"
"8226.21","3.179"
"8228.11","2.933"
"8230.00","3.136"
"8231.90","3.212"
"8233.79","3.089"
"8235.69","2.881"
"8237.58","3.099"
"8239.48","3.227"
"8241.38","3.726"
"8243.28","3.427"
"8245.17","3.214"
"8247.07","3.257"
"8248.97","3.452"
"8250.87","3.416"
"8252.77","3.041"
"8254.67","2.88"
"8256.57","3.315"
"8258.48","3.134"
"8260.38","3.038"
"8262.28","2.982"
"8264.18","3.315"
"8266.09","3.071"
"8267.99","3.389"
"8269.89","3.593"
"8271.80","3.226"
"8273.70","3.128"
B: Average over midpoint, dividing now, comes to 1.02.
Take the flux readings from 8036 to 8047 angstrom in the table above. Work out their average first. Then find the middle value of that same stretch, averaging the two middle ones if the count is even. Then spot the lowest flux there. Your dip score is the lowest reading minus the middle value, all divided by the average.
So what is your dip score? -0.09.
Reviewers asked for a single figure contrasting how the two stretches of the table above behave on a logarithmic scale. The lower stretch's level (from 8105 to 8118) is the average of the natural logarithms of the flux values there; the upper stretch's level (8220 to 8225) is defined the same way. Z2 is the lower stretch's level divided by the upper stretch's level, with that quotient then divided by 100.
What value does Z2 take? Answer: 0.0087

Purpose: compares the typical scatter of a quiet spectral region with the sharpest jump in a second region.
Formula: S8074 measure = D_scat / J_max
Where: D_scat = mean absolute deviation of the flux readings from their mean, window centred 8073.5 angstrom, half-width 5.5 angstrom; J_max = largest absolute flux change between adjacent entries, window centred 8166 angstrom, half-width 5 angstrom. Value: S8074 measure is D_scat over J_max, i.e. 0.62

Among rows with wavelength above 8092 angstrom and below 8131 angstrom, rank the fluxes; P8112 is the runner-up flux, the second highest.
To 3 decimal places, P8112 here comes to 3.382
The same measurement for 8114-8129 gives 3.140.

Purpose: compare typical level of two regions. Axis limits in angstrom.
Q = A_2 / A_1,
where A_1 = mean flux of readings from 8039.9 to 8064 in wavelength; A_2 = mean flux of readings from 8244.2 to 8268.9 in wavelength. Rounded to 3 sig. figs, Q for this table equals 1.02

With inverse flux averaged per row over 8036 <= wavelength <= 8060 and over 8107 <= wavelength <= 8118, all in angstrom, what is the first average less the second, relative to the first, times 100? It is -4.3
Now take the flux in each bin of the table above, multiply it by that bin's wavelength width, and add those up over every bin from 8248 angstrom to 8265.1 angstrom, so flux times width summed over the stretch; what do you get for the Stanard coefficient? 54.3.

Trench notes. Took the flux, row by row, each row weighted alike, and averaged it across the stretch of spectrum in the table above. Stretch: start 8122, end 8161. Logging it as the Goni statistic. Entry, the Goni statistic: 3.06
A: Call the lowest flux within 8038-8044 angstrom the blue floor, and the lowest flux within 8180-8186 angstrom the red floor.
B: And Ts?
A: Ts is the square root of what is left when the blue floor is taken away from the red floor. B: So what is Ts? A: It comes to 0.25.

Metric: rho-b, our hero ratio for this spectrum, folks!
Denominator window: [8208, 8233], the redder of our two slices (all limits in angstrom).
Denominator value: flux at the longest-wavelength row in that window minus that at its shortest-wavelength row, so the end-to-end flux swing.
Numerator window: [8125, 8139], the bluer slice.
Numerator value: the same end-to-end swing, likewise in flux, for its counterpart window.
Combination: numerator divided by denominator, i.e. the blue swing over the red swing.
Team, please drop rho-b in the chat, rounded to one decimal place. -0.1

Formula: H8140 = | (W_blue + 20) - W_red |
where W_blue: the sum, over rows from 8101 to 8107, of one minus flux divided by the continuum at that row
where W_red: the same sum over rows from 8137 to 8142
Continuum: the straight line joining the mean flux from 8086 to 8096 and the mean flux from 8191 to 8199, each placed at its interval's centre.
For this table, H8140 19.9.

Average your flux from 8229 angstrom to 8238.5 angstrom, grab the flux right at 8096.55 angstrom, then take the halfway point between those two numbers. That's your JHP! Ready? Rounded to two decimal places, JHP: 3.30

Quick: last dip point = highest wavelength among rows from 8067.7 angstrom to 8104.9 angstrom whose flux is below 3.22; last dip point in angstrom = 8104.01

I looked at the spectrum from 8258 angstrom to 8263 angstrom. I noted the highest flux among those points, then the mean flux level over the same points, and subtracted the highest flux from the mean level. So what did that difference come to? -0.08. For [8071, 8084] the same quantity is -0.32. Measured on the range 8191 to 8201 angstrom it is -0.54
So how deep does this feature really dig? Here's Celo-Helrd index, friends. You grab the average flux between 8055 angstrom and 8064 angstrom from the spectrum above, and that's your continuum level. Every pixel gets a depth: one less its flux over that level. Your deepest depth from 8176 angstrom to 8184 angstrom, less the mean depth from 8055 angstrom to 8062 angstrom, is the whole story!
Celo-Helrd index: 0.10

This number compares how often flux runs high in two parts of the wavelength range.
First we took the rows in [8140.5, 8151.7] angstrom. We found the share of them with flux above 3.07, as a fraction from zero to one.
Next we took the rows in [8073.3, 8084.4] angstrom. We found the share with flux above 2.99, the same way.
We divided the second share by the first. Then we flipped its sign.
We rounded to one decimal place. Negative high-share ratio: -2.5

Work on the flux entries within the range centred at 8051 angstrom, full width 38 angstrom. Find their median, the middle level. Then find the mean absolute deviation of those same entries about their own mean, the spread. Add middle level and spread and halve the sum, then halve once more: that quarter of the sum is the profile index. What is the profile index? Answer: 0.814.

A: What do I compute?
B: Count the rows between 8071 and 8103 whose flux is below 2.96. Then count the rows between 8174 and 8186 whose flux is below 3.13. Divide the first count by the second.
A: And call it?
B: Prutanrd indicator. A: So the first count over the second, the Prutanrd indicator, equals 0.67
